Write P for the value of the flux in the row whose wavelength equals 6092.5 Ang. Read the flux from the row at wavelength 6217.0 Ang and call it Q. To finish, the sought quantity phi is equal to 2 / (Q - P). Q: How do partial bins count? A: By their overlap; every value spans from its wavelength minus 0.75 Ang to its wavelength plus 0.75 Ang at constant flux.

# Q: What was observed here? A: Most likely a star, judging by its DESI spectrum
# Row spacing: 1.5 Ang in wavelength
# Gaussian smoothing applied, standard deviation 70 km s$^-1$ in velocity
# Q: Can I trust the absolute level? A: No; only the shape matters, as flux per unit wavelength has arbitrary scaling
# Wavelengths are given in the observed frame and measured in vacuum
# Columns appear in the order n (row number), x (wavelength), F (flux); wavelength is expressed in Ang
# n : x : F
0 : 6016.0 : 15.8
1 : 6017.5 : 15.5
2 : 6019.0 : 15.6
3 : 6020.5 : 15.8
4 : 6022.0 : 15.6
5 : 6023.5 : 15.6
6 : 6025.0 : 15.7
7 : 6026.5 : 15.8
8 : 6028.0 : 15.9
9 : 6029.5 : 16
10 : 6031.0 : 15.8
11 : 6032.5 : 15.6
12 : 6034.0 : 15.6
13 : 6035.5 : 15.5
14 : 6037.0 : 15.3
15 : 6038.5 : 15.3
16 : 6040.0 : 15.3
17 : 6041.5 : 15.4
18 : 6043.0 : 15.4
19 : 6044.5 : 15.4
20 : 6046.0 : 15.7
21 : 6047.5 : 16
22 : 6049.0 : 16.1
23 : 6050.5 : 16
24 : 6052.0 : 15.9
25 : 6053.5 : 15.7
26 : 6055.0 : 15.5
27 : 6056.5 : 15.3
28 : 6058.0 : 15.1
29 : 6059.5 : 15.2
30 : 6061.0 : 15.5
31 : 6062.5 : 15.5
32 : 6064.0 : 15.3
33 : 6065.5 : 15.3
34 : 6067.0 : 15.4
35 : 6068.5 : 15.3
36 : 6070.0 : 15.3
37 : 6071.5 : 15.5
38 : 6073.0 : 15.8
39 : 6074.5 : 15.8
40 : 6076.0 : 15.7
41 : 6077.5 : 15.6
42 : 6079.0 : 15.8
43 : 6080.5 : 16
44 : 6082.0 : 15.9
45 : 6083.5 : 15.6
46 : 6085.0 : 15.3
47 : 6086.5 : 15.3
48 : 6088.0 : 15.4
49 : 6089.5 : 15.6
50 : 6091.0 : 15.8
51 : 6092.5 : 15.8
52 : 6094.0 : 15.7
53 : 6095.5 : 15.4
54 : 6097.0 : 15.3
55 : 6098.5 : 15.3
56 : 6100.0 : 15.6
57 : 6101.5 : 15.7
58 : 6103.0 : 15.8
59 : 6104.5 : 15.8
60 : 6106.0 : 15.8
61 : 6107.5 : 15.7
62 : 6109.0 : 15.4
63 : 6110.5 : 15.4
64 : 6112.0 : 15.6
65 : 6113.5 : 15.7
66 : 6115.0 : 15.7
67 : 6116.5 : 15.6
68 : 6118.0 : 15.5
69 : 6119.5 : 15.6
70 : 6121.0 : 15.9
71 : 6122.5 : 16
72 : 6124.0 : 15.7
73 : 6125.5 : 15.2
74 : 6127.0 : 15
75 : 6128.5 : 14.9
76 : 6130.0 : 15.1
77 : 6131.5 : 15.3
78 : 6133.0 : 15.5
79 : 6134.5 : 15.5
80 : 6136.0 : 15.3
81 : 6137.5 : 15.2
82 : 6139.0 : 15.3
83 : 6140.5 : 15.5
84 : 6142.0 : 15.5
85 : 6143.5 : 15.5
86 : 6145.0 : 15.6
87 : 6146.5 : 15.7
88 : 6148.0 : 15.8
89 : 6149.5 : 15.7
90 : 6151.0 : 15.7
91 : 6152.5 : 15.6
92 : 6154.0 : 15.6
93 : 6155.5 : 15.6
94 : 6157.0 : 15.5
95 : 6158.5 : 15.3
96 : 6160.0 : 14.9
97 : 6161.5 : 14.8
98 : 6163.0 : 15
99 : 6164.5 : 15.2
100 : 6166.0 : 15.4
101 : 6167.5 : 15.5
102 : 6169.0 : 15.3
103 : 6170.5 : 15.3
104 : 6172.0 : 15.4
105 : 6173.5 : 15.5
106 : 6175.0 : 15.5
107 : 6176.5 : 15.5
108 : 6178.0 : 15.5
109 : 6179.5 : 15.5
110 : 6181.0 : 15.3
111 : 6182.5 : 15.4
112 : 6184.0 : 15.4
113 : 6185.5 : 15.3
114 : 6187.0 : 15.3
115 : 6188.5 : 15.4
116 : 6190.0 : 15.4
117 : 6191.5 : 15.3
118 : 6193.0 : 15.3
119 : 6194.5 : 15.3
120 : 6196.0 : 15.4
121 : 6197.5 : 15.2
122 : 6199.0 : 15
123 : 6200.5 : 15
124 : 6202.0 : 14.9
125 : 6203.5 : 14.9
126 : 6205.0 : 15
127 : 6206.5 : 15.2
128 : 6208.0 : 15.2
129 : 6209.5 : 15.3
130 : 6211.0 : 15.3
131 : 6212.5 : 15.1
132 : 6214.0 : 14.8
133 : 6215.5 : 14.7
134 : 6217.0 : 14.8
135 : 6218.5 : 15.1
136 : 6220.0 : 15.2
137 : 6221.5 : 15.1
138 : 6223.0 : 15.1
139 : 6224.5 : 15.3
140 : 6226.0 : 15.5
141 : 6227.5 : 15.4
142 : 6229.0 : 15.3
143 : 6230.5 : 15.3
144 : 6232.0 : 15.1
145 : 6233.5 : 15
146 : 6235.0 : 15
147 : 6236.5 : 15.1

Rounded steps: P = 15.8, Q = 14.8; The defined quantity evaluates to -2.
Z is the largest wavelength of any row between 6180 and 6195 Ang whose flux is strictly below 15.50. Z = 6194.5 Ang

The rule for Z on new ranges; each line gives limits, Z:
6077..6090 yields 6088.0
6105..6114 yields 6110.5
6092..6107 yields 6098.5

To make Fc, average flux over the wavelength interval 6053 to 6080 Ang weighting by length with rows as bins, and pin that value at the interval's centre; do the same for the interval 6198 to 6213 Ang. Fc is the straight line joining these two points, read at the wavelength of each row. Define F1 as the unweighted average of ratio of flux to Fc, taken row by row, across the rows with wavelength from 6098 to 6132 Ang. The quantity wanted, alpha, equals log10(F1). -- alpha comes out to 0.0053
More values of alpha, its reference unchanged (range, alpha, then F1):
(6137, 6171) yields 0.0050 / 1.012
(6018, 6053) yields 0.0027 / 1.006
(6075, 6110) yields 0.0060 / 1.014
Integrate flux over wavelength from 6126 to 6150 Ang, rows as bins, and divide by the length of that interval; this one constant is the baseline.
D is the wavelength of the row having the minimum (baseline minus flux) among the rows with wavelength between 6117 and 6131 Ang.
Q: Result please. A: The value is 6122.5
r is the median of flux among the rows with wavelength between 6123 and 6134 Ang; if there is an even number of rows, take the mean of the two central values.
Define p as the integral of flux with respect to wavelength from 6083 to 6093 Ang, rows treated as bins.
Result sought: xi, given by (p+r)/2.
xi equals 85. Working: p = 155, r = 15.2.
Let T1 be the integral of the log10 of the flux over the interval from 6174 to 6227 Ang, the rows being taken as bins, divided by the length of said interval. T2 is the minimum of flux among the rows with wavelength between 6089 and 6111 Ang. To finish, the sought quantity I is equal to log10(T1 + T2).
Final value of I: 1.22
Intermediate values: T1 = 1.18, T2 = 15.3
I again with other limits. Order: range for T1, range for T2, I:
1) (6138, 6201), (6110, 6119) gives 1.22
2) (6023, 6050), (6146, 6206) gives 1.20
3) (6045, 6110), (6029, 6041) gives 1.22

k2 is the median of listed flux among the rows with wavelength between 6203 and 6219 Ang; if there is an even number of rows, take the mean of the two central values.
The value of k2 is 15.10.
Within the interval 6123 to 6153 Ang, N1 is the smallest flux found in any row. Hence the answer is 14.9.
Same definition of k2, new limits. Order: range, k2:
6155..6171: 15.30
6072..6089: 15.70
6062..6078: 15.50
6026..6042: 15.60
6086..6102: 15.60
